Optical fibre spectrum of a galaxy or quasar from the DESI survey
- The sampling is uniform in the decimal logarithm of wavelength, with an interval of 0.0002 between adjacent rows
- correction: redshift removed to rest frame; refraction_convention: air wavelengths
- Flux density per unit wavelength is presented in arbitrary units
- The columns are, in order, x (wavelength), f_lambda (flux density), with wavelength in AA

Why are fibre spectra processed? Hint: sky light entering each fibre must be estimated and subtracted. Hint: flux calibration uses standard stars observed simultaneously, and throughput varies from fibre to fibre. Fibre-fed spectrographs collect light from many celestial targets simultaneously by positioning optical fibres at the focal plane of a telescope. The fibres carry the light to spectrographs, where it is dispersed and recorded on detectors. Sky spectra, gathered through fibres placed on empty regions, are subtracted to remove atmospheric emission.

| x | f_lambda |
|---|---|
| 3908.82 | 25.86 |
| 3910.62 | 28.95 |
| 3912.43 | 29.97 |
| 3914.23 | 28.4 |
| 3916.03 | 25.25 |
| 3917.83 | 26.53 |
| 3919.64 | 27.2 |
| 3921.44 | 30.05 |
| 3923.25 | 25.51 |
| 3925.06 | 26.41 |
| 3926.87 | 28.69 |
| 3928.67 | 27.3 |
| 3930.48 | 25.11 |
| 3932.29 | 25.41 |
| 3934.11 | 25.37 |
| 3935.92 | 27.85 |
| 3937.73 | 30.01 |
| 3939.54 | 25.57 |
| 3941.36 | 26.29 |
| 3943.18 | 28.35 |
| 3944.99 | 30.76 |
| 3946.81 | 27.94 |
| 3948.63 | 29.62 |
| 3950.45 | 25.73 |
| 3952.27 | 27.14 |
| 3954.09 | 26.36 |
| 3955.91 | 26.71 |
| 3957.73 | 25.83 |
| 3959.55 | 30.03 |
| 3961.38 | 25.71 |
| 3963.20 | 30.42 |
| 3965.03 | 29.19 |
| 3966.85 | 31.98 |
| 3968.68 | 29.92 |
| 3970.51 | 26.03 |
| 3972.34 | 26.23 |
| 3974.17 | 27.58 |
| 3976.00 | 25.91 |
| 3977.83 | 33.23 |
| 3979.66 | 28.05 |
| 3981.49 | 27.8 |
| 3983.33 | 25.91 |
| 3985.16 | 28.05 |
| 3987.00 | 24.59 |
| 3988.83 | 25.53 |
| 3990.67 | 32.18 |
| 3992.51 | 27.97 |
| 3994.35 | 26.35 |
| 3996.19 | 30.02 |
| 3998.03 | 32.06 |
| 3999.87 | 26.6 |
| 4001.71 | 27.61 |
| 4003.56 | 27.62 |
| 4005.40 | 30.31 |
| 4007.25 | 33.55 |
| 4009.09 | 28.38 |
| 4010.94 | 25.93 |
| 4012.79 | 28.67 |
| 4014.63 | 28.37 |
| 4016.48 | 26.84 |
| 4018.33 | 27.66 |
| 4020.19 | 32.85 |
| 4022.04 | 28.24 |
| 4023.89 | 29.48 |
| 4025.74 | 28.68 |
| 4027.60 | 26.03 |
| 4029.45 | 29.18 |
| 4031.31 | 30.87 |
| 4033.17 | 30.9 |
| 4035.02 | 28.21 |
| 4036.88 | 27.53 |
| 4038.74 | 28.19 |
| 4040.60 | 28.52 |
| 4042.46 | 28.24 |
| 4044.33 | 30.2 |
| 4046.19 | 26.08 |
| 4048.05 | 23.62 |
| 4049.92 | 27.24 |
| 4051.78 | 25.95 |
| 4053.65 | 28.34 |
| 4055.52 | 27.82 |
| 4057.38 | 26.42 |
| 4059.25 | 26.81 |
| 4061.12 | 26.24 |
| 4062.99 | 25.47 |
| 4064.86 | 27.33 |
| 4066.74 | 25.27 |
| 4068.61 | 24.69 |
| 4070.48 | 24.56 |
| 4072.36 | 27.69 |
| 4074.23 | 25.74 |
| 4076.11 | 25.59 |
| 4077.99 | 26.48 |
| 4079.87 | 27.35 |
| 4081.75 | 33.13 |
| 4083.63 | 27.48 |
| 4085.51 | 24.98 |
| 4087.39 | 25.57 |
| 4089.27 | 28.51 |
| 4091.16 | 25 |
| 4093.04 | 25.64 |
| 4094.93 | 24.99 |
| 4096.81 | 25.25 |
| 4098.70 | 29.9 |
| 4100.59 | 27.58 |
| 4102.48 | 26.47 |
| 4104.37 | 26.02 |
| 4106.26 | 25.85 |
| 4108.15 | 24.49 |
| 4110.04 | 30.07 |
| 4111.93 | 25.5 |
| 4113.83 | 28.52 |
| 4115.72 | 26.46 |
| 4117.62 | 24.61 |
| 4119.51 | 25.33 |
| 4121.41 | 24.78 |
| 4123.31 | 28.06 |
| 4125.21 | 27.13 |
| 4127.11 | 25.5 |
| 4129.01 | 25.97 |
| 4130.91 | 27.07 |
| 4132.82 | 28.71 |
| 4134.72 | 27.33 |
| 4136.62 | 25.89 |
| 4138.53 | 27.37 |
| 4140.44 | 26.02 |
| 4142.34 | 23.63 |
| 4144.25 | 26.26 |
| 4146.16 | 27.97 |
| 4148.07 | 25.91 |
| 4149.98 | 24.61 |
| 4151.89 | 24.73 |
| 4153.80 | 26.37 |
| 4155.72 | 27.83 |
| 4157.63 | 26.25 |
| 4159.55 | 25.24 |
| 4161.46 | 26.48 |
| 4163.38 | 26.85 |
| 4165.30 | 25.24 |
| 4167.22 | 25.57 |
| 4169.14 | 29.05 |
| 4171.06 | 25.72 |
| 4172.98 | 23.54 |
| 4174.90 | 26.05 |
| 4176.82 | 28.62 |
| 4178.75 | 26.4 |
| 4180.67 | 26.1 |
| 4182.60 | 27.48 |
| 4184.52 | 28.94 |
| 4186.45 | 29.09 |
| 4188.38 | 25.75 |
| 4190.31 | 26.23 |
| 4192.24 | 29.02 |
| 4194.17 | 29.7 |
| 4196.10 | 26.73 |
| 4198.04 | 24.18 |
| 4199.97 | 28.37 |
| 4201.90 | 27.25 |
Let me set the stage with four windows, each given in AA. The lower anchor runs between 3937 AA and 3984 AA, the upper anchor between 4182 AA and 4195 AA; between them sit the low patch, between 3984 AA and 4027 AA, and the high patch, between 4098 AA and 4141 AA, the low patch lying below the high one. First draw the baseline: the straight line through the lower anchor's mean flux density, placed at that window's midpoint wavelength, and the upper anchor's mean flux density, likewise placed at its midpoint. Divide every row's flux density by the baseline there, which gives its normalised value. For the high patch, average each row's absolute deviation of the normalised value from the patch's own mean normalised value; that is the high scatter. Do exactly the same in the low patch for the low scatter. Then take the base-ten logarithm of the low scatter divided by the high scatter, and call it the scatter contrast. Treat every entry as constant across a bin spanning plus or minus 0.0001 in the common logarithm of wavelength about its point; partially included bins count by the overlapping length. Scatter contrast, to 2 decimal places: 0.15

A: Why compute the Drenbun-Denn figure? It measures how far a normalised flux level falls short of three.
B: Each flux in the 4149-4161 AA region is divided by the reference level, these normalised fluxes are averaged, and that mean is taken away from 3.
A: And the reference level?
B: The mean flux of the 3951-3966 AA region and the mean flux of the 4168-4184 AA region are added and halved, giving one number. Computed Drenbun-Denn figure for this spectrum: 2.048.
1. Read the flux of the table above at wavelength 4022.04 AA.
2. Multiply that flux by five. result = 141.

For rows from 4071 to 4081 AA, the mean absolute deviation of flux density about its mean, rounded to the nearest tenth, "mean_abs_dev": 0.8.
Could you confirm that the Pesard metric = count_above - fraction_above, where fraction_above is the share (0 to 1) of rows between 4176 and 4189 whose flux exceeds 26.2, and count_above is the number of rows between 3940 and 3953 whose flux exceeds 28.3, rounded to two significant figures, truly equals 2.3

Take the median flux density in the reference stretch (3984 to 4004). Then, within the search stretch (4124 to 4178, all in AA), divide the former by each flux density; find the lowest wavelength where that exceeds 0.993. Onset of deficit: 4125.21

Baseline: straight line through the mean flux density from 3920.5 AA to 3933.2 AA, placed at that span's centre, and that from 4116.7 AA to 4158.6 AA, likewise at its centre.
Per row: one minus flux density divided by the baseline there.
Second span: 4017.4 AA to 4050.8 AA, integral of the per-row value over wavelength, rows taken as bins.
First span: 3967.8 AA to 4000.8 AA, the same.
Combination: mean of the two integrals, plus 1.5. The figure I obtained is -0.4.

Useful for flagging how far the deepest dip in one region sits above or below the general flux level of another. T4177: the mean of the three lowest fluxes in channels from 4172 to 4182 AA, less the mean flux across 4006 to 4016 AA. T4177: -3.7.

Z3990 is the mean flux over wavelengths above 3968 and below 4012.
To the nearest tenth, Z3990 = 28.2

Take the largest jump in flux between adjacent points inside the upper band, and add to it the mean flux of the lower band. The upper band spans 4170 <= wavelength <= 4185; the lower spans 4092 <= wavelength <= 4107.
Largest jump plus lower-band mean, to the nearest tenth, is 29.0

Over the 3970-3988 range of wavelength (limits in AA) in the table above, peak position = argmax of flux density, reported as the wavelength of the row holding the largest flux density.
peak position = 3977.83 AA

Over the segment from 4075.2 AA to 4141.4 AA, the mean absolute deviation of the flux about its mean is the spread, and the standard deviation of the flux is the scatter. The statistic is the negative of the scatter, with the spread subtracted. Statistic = -3.2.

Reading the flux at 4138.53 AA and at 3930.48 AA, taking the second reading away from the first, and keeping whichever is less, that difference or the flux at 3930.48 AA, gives 2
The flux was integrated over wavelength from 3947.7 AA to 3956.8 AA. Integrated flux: 247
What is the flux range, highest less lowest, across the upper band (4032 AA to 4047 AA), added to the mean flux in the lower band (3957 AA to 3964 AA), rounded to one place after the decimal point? 32.8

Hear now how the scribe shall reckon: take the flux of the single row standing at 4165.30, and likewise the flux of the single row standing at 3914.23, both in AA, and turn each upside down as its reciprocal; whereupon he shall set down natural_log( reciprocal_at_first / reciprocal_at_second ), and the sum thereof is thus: 0.12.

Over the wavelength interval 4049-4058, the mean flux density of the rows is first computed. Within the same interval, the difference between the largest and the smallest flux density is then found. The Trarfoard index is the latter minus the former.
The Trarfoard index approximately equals -25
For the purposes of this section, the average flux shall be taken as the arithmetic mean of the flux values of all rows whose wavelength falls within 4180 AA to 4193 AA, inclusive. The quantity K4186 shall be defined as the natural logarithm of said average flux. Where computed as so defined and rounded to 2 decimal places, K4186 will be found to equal 3.31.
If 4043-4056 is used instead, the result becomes 3.30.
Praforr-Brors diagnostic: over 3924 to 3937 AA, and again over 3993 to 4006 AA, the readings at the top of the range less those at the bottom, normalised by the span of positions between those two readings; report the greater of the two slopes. 0.36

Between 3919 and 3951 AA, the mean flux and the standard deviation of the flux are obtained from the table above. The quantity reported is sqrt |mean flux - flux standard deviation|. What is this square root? 5.06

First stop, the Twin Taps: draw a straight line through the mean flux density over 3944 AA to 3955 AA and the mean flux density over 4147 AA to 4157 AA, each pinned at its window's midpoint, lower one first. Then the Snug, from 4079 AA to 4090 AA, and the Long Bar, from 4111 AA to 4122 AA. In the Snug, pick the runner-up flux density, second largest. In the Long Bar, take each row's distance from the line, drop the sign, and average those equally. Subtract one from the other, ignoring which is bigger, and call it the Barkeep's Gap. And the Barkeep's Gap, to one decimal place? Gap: 27.3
